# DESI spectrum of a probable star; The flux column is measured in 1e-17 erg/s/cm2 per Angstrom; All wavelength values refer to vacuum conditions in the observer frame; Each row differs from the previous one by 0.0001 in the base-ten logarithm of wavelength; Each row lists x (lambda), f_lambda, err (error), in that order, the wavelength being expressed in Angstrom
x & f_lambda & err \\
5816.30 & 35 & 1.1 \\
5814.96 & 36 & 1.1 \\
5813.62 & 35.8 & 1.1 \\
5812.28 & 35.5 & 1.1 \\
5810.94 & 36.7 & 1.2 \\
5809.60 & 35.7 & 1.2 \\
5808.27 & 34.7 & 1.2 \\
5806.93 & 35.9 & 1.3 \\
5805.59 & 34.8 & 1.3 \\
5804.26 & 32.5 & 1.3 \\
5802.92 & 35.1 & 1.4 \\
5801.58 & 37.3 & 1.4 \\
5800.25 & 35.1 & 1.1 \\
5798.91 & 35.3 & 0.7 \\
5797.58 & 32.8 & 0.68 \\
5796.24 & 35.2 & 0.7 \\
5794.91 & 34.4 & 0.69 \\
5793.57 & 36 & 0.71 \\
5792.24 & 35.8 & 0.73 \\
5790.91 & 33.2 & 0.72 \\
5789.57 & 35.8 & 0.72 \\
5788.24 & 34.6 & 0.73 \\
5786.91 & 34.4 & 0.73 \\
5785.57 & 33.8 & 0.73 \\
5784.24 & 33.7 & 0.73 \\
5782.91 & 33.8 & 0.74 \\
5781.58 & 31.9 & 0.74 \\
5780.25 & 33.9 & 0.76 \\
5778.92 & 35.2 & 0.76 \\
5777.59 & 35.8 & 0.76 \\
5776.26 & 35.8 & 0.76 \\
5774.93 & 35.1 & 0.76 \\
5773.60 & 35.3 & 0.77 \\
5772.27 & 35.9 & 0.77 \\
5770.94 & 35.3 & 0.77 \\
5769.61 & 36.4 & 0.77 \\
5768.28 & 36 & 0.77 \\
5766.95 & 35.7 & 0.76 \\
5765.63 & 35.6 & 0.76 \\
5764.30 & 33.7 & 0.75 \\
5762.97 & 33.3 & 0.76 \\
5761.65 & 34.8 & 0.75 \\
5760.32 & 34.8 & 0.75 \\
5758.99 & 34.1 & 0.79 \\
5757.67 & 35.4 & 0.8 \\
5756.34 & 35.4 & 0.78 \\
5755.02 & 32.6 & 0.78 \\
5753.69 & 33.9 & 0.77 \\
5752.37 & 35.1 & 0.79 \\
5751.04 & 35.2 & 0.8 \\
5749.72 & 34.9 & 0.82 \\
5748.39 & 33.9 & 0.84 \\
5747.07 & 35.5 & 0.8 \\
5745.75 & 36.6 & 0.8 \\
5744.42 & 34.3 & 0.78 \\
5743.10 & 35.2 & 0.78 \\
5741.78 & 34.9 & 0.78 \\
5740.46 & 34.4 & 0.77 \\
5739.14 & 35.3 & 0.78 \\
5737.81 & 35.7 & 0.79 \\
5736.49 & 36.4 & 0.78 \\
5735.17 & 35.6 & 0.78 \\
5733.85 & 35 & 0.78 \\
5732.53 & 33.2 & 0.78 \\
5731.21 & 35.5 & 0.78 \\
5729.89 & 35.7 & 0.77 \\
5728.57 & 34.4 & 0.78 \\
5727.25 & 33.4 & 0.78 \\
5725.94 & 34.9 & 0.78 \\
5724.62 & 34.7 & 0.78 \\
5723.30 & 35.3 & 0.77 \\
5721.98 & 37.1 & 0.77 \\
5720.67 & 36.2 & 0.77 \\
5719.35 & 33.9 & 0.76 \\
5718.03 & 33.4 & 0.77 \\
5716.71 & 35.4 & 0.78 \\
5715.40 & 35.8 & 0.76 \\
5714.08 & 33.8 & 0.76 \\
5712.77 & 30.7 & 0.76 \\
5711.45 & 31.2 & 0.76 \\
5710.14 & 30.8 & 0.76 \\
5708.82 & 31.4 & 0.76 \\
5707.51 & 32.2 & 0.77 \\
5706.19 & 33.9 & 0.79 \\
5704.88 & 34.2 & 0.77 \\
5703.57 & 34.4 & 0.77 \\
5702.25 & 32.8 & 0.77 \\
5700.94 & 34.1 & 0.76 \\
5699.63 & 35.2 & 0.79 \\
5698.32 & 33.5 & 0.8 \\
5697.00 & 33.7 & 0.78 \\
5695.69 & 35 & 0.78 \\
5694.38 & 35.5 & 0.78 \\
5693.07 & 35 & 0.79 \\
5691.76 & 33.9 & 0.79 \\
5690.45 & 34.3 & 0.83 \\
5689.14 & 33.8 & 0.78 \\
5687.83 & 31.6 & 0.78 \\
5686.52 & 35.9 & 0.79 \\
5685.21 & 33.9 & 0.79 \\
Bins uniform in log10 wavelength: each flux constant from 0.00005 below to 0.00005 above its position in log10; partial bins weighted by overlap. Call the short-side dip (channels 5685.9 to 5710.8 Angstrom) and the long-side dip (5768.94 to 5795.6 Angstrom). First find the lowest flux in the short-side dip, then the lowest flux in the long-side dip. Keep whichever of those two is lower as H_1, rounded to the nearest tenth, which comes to 30.8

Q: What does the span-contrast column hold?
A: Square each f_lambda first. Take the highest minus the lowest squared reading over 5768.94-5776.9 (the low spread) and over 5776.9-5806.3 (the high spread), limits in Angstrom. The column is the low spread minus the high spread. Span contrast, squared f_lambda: -281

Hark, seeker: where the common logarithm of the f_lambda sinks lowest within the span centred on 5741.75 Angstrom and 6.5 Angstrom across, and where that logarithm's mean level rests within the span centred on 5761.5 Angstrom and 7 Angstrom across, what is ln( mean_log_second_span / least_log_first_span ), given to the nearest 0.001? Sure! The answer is -0.001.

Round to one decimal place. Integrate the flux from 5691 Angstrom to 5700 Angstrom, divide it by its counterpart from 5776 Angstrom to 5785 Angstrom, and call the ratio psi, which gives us 1.0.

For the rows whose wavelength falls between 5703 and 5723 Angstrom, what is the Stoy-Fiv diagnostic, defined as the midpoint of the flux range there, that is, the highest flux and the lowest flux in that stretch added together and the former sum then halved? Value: 33.9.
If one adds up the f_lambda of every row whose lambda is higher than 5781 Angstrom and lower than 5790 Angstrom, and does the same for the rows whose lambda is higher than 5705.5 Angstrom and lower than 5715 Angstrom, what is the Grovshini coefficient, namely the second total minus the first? -14.0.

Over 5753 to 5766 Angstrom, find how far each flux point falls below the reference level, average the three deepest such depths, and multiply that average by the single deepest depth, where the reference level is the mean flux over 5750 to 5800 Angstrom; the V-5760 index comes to 3.3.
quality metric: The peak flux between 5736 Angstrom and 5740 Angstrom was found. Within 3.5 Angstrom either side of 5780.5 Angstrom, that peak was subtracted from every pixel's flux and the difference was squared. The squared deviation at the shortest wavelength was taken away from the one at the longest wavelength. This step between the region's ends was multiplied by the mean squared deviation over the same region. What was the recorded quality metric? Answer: 45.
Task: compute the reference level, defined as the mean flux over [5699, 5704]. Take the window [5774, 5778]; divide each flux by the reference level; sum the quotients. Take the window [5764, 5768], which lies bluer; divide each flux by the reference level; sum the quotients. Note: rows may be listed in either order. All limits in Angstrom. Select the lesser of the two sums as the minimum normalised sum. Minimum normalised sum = 3.08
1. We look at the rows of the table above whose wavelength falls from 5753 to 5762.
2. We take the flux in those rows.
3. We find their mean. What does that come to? 34.4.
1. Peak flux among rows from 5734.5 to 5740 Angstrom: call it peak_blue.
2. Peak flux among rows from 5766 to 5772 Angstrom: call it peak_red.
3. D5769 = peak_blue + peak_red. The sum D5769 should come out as 72.8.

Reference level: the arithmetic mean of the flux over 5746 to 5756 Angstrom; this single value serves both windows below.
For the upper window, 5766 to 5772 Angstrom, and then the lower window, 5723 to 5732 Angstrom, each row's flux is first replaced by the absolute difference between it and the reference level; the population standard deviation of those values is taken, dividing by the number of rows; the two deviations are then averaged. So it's 0.41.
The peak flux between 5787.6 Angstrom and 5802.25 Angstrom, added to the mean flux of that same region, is 72.3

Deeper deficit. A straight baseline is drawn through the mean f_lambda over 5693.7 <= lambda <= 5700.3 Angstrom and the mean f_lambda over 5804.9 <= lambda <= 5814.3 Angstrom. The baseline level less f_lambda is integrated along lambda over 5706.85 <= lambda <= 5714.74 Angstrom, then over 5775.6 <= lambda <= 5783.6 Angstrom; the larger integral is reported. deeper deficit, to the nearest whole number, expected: 24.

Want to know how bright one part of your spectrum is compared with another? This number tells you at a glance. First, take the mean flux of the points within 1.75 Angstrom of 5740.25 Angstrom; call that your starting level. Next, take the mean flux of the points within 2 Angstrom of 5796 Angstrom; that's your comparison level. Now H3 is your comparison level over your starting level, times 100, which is 98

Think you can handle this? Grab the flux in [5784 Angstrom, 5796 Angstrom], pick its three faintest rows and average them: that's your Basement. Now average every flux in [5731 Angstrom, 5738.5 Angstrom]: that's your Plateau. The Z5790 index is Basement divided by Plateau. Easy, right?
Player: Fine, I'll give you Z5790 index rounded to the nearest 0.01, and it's 0.95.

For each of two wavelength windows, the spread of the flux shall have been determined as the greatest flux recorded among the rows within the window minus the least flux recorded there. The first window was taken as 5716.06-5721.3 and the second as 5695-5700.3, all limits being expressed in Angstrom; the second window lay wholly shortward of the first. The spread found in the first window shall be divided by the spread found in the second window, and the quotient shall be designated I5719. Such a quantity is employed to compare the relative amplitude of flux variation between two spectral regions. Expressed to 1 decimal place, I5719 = 1.6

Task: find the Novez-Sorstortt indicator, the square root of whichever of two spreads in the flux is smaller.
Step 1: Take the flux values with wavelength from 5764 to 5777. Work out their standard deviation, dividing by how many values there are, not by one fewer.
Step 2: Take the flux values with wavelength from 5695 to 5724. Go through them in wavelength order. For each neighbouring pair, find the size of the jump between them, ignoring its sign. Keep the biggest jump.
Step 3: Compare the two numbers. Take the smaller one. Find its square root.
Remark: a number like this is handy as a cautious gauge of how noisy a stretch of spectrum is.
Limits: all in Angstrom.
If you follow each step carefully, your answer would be 0.83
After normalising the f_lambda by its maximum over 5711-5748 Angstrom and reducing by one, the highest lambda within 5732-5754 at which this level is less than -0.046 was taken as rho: 5753.69 Angstrom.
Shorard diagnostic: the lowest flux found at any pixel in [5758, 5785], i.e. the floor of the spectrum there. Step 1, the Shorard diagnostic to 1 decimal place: 31.9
